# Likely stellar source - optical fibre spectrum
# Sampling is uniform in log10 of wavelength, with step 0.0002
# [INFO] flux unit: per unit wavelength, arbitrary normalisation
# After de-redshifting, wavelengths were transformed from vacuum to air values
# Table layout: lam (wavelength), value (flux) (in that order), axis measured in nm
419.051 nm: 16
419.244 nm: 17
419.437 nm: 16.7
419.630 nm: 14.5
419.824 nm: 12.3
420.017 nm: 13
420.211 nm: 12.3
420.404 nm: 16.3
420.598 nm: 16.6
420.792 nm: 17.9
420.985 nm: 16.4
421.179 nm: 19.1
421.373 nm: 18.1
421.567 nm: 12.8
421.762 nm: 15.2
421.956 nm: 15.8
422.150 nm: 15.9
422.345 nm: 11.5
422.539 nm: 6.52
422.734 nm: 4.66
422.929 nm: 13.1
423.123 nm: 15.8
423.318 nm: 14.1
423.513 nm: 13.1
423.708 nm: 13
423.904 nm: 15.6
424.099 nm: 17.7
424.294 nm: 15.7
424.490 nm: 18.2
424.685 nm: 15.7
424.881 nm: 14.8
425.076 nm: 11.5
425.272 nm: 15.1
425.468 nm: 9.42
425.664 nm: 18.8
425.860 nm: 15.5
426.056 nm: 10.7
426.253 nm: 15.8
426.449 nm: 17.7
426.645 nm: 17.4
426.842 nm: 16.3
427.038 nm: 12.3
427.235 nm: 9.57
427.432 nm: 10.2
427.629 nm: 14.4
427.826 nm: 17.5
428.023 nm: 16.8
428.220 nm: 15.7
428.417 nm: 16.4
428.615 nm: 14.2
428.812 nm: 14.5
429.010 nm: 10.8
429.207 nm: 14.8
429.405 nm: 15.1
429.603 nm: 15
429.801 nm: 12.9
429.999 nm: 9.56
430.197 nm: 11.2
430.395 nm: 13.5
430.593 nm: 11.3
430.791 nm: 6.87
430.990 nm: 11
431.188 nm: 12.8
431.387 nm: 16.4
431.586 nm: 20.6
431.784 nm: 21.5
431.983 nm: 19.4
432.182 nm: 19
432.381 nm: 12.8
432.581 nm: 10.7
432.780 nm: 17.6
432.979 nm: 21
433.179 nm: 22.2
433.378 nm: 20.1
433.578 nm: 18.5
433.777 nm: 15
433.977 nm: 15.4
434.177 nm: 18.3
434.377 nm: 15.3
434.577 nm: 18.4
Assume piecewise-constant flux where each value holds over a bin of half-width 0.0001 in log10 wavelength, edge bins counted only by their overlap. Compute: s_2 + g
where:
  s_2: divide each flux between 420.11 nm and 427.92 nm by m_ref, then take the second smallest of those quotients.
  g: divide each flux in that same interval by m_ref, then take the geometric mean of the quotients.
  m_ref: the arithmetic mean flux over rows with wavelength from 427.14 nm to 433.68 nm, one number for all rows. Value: 1.37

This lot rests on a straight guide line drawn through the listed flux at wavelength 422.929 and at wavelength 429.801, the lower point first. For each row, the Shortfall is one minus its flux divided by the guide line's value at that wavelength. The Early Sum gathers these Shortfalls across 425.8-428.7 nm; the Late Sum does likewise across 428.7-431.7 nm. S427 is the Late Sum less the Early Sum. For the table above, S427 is 1.8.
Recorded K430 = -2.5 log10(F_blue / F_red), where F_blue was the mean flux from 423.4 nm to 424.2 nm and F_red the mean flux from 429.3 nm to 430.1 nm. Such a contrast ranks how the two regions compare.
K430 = -0.13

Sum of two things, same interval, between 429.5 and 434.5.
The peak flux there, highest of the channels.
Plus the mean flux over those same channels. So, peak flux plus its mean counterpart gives 37.7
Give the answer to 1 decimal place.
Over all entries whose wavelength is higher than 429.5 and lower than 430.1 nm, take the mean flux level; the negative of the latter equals -12.5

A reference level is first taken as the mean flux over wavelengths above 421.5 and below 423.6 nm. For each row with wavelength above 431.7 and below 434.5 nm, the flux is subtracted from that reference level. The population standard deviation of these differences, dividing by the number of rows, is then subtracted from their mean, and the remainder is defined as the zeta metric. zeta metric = -8.3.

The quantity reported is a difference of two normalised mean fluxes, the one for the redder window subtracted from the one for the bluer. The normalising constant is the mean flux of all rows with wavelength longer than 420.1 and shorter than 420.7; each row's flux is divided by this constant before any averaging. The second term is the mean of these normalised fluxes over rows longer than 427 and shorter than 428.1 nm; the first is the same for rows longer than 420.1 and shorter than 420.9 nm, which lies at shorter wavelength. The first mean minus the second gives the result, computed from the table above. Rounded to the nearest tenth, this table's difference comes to 0.2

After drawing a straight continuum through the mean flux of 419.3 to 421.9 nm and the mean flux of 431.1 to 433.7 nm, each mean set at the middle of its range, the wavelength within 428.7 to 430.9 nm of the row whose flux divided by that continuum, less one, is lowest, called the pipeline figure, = 430.791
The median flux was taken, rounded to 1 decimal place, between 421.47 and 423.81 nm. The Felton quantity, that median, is 13.1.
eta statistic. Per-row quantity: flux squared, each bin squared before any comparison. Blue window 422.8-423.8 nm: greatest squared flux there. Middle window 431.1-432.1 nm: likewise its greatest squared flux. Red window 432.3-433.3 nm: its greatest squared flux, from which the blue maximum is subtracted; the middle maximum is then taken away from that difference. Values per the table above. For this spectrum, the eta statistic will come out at -219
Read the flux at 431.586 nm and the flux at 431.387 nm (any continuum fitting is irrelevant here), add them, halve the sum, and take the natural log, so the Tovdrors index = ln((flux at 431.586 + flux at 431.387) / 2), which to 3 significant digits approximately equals 2.92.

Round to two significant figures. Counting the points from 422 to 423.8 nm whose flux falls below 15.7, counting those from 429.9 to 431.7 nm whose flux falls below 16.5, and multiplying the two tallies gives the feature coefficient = 56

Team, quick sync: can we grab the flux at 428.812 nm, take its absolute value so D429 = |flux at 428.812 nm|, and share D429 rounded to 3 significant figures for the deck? 14.5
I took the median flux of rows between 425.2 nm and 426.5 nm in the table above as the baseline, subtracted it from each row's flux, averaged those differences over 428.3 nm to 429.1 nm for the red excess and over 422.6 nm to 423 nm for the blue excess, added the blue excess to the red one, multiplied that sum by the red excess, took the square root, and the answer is 3.5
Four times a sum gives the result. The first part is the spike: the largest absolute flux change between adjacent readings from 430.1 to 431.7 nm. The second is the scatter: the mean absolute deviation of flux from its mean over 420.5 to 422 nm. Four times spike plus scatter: 23.5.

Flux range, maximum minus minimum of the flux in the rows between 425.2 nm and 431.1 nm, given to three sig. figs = 11.9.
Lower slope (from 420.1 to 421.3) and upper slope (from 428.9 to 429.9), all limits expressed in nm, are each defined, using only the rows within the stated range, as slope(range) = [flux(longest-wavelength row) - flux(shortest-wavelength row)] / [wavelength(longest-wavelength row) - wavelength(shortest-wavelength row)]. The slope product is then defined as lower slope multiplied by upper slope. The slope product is 19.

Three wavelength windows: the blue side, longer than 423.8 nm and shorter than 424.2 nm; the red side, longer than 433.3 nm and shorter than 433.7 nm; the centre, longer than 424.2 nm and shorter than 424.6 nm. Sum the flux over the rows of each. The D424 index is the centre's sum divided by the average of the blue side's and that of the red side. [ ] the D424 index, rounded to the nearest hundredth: 0.94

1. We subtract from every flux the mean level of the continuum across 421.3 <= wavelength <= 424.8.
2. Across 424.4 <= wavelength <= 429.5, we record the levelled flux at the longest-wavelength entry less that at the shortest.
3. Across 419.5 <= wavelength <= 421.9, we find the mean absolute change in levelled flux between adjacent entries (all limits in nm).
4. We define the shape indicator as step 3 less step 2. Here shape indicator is 5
